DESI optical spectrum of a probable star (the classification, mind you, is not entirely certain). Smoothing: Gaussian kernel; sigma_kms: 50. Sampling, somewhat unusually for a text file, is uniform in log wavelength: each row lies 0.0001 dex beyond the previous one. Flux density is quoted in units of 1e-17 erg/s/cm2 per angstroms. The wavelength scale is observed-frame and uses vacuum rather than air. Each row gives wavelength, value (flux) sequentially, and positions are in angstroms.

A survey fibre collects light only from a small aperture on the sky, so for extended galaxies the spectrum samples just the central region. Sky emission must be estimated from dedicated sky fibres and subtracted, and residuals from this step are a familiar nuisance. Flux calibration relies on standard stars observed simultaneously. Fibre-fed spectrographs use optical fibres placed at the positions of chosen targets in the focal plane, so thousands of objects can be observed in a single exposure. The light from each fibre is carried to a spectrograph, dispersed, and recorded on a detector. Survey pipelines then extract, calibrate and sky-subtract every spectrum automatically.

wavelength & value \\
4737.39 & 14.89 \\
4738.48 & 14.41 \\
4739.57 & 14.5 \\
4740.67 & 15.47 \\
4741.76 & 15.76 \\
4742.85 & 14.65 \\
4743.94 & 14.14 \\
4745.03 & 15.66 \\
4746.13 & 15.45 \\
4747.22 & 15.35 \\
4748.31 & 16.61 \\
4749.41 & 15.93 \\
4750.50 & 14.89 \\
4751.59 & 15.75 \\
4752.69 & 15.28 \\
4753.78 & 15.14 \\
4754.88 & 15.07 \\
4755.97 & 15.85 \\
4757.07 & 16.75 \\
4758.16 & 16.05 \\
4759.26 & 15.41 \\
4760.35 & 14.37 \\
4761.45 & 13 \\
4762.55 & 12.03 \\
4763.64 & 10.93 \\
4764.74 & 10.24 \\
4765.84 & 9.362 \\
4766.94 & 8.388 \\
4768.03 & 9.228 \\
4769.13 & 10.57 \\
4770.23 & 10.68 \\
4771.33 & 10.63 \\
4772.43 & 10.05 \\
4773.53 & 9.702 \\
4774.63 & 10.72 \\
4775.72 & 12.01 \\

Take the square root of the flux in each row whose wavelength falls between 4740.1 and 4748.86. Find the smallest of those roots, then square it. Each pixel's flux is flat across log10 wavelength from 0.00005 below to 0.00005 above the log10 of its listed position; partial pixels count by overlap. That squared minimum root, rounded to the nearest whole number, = 14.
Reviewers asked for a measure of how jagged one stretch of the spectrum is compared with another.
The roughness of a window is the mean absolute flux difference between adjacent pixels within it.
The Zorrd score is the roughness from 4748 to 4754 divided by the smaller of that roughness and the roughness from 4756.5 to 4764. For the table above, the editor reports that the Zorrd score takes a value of 1.00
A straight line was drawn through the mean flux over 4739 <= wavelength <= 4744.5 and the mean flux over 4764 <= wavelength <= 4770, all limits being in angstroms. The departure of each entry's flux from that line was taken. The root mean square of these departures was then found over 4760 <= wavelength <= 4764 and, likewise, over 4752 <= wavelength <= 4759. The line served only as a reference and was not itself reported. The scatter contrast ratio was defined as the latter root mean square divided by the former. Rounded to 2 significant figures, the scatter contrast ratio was 1.7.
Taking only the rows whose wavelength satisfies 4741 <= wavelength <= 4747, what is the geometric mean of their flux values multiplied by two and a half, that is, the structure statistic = 38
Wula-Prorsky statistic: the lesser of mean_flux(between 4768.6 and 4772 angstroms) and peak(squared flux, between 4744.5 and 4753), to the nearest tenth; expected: 10.6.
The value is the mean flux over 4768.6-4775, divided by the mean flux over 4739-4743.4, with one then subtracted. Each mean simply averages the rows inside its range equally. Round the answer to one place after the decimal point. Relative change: -0.3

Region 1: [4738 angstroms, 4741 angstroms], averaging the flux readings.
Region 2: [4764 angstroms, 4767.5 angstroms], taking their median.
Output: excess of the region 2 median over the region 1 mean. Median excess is -5.4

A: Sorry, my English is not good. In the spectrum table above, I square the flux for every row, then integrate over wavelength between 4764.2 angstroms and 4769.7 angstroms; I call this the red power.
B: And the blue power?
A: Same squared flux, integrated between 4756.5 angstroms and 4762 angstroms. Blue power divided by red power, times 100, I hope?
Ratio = 250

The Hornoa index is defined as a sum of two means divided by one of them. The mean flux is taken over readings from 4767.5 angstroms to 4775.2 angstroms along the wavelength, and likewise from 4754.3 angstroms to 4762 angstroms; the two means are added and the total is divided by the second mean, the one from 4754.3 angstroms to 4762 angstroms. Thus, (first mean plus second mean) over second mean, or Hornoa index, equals 1.67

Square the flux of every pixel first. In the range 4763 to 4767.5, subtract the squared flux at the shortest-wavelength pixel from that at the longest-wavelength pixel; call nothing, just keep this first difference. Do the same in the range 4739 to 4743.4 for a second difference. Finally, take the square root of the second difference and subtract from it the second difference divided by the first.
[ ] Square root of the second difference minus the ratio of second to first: 2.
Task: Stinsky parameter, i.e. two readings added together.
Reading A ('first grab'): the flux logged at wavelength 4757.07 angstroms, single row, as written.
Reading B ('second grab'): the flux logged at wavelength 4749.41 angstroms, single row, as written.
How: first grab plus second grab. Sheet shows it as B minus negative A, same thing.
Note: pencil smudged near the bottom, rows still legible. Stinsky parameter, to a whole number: 33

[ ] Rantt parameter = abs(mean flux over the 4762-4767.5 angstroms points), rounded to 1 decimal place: 10.2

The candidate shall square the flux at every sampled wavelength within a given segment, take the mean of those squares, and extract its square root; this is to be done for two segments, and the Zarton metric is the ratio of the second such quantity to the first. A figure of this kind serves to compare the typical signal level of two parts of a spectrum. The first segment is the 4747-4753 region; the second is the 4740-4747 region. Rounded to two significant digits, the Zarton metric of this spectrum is 0.97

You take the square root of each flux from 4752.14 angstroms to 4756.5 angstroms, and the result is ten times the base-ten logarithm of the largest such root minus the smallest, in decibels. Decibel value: -10.0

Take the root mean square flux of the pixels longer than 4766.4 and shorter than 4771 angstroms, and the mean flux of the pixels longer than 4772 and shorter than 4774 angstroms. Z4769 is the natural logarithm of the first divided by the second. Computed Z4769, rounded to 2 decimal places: -0.01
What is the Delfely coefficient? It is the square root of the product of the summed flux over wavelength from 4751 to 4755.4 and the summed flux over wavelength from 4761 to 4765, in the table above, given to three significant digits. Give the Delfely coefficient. 53.2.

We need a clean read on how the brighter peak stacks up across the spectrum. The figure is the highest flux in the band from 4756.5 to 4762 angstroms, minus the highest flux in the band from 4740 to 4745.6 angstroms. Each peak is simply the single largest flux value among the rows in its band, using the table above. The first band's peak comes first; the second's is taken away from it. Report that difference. 1.0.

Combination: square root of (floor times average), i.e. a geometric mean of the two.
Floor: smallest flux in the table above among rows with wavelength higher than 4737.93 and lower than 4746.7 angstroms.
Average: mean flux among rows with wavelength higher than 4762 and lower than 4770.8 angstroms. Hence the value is 12.0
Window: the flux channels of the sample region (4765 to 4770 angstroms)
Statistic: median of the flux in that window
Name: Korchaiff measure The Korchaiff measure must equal 9.3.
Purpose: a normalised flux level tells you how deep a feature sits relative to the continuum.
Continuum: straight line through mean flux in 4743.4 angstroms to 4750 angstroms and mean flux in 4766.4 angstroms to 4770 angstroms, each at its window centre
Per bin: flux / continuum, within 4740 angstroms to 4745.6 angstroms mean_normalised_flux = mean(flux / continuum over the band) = 0.91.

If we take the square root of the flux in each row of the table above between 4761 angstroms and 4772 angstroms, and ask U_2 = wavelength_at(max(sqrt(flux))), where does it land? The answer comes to 4761.45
